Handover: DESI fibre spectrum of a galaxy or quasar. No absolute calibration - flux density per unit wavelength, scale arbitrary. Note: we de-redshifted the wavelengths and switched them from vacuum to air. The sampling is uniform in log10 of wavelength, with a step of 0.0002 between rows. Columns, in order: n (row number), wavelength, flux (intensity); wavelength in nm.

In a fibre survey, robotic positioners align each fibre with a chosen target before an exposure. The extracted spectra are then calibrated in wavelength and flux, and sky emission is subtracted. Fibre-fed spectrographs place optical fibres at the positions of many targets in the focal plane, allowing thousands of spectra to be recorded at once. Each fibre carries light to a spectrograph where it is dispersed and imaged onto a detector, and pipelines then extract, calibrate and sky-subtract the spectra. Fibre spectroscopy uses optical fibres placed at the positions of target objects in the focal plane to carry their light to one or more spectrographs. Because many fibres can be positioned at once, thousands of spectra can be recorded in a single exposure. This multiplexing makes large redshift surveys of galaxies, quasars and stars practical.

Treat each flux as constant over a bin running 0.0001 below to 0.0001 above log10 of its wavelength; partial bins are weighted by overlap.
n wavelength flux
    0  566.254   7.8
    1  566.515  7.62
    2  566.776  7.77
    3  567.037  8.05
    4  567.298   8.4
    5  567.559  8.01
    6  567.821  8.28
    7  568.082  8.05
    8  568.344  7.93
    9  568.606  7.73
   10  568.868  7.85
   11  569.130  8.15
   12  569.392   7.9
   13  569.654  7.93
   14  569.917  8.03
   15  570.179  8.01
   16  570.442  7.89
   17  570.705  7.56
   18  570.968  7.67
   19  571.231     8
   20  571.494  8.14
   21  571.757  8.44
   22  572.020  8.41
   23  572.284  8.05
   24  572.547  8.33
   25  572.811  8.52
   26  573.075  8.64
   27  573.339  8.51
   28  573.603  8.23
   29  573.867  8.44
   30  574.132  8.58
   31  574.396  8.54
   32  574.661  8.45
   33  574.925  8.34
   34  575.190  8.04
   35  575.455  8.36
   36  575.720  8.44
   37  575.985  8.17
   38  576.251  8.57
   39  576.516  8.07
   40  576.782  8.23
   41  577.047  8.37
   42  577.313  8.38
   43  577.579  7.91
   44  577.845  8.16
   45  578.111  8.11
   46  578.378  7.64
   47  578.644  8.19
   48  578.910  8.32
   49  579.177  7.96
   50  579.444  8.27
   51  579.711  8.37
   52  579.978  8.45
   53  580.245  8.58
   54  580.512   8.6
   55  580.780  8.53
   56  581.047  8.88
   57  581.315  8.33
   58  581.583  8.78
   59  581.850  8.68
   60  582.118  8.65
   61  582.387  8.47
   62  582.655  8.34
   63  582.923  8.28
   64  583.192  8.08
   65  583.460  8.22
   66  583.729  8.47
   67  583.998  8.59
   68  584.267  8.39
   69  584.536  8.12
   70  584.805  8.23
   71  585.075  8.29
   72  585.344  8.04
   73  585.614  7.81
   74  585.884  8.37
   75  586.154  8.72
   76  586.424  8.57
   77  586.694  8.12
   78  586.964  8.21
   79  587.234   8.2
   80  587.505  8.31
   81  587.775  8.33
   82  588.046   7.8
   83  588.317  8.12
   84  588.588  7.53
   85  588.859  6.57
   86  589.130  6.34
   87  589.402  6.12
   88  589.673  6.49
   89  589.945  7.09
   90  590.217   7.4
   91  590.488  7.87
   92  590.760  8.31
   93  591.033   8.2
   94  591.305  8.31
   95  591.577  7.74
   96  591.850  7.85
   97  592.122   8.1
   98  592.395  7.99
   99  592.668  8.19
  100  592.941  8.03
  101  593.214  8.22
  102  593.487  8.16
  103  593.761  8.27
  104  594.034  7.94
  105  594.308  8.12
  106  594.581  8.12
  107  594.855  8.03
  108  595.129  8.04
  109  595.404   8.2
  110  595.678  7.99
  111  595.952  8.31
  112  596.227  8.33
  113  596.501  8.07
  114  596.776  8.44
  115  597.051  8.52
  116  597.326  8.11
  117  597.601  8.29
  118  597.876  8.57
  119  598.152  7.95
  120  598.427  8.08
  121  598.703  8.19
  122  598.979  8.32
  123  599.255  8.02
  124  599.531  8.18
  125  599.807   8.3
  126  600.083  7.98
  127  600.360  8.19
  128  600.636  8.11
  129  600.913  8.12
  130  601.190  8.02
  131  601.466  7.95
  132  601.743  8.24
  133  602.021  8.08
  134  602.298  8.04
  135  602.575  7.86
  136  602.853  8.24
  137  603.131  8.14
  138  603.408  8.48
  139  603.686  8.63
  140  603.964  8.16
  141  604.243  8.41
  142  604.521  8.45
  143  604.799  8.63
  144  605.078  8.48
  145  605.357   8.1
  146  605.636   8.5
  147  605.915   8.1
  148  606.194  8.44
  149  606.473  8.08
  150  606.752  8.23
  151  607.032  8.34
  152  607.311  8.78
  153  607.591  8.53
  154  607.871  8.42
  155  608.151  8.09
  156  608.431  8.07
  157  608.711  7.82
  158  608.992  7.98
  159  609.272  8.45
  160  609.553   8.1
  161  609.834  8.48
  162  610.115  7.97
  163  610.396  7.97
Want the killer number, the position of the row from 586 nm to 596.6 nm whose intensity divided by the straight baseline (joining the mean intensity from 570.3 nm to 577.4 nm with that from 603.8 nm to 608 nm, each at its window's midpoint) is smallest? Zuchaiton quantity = 589.402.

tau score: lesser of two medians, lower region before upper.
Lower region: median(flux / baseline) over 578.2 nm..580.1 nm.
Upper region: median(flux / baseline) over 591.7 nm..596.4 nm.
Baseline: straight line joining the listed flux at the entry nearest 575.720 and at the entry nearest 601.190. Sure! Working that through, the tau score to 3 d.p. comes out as 0.987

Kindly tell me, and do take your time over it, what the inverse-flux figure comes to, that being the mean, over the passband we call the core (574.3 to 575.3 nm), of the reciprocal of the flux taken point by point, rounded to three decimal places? 0.120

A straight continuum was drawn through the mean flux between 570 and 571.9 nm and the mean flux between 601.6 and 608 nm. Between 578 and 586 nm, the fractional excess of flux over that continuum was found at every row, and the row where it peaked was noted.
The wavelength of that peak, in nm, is 581.047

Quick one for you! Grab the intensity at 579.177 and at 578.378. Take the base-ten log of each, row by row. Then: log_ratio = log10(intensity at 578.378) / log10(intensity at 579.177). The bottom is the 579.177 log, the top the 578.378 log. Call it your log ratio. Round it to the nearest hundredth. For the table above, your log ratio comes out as 0.98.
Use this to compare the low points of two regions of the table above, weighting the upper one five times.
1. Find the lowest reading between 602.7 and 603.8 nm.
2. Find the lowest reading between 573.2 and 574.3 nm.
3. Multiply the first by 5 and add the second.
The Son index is 48.9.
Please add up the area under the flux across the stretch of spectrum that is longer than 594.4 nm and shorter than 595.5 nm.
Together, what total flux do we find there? 8.9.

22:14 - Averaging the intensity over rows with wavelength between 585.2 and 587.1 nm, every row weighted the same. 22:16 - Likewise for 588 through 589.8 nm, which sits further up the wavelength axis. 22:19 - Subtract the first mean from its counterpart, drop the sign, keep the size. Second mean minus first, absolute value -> 1.3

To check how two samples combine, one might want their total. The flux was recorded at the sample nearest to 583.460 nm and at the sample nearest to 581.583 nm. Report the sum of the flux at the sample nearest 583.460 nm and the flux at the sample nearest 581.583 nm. 17.0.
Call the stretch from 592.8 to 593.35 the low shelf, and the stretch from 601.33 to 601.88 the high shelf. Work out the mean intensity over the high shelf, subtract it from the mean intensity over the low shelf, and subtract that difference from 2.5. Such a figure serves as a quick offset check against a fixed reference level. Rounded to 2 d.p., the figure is 2.47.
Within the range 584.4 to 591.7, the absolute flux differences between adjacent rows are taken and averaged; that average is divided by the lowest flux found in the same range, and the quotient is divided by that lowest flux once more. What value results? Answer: 0.0084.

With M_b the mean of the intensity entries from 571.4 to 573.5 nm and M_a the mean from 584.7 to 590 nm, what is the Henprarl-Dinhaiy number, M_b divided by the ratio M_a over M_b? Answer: 9.0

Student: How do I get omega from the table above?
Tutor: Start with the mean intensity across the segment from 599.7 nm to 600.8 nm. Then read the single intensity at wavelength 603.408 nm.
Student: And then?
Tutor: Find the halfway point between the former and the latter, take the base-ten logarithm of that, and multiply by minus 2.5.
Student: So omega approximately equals -2.30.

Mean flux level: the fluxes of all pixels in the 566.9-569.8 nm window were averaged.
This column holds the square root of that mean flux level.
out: 2.83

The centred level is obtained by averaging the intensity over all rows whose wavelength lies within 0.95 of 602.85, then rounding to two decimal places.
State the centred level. 8.21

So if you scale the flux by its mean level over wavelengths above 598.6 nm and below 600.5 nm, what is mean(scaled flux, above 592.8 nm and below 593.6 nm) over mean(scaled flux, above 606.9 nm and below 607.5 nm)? 0.95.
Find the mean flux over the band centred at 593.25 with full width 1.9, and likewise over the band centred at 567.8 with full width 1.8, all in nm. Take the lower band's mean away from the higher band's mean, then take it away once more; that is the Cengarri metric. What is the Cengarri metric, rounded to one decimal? -8.0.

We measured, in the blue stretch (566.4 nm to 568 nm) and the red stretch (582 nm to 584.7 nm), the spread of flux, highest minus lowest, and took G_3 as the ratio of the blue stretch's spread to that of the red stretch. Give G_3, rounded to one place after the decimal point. 1.4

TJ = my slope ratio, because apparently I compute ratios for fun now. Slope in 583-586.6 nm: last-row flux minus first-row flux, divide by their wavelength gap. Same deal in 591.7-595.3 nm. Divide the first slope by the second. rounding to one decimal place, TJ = 2.6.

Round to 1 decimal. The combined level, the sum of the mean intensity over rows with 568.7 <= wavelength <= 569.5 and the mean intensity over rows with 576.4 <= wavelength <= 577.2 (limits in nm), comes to 16.2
